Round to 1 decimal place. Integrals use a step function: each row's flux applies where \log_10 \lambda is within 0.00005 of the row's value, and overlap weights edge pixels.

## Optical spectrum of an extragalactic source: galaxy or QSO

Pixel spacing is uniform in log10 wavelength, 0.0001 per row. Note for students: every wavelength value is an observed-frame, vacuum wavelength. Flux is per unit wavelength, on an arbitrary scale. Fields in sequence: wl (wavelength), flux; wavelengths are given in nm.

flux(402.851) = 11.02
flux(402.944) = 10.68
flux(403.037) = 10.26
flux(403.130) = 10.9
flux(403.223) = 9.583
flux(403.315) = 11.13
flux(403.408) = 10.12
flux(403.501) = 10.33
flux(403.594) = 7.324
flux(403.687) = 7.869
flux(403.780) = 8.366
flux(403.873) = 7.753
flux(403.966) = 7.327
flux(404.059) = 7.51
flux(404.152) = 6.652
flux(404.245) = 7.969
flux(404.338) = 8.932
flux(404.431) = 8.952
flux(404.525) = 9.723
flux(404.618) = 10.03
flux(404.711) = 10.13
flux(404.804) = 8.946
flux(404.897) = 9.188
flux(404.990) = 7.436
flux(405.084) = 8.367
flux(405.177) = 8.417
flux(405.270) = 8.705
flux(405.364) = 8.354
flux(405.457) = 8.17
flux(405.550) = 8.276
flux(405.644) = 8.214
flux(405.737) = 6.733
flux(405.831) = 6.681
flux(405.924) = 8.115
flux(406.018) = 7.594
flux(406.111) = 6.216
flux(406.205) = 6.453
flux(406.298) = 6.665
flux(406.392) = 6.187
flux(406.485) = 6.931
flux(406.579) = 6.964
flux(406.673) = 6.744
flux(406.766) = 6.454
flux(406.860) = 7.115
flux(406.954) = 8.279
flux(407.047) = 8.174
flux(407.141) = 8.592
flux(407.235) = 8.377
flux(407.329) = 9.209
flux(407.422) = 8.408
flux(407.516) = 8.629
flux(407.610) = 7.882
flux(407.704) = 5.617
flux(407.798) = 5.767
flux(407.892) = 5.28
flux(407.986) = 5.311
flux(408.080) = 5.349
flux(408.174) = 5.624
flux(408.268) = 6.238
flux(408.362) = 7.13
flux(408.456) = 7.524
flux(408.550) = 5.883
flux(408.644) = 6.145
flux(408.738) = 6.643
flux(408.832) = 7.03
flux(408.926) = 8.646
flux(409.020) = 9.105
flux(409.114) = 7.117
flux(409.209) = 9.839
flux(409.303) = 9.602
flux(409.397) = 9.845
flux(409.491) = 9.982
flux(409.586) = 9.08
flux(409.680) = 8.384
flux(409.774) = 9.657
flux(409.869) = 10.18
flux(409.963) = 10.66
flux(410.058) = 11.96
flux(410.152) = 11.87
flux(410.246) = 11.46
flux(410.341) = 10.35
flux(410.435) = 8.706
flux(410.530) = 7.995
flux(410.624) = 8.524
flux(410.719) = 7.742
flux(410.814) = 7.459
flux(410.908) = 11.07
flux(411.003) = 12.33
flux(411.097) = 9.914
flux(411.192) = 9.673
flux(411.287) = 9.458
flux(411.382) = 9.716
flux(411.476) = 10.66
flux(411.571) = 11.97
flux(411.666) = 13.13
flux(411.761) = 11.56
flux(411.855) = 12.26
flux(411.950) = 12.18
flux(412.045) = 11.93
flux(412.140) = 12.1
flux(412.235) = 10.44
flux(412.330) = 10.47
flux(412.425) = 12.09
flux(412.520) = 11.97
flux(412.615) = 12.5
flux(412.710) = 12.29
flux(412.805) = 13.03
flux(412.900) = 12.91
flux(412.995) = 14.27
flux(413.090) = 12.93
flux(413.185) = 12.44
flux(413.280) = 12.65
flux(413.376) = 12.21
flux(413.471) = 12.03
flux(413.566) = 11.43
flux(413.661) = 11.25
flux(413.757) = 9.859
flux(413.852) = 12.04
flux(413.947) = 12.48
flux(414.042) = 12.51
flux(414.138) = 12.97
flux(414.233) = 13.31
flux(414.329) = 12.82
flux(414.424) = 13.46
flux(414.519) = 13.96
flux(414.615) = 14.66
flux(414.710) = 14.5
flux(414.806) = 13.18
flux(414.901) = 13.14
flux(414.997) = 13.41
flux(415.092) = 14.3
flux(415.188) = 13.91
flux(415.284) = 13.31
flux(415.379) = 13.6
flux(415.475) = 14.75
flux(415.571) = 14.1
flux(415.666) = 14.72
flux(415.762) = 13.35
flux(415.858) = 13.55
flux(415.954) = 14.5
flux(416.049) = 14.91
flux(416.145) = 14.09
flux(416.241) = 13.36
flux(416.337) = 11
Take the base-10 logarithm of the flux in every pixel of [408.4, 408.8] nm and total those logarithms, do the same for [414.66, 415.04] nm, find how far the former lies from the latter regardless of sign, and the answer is 1.3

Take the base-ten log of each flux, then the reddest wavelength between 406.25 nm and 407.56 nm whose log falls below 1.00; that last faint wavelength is 407.516 nm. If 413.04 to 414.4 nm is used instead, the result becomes 413.757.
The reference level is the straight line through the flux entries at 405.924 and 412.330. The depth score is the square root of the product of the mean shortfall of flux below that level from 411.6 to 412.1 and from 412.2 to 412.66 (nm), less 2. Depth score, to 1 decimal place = -0.6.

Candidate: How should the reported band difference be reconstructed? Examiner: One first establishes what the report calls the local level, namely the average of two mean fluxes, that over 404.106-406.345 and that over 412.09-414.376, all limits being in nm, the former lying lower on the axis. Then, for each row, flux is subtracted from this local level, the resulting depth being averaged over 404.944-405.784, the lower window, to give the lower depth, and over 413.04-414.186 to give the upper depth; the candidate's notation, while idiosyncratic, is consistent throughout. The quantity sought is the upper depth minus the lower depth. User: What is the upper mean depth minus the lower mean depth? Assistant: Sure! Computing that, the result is -4.0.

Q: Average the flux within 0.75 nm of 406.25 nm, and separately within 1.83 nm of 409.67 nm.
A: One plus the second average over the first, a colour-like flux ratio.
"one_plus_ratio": 2.22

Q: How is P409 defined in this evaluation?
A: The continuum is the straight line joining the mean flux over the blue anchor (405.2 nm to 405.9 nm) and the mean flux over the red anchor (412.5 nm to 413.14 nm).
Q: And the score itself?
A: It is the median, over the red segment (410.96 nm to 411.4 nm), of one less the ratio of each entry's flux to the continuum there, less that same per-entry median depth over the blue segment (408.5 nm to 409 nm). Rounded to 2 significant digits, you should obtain -0.16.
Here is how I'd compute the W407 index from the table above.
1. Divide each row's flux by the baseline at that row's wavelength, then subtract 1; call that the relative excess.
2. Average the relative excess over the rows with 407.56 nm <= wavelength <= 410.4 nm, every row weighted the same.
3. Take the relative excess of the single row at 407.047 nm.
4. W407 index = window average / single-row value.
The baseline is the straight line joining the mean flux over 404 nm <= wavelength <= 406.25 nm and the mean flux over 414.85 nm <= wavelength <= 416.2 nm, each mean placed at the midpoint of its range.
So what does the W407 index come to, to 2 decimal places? 1.87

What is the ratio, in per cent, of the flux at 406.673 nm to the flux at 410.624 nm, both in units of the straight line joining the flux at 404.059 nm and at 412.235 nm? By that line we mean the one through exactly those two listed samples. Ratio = 92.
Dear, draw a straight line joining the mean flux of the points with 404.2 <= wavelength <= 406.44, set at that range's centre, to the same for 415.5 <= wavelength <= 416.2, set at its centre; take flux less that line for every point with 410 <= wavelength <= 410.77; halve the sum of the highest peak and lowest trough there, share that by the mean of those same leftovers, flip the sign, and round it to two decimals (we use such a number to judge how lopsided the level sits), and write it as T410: -0.98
